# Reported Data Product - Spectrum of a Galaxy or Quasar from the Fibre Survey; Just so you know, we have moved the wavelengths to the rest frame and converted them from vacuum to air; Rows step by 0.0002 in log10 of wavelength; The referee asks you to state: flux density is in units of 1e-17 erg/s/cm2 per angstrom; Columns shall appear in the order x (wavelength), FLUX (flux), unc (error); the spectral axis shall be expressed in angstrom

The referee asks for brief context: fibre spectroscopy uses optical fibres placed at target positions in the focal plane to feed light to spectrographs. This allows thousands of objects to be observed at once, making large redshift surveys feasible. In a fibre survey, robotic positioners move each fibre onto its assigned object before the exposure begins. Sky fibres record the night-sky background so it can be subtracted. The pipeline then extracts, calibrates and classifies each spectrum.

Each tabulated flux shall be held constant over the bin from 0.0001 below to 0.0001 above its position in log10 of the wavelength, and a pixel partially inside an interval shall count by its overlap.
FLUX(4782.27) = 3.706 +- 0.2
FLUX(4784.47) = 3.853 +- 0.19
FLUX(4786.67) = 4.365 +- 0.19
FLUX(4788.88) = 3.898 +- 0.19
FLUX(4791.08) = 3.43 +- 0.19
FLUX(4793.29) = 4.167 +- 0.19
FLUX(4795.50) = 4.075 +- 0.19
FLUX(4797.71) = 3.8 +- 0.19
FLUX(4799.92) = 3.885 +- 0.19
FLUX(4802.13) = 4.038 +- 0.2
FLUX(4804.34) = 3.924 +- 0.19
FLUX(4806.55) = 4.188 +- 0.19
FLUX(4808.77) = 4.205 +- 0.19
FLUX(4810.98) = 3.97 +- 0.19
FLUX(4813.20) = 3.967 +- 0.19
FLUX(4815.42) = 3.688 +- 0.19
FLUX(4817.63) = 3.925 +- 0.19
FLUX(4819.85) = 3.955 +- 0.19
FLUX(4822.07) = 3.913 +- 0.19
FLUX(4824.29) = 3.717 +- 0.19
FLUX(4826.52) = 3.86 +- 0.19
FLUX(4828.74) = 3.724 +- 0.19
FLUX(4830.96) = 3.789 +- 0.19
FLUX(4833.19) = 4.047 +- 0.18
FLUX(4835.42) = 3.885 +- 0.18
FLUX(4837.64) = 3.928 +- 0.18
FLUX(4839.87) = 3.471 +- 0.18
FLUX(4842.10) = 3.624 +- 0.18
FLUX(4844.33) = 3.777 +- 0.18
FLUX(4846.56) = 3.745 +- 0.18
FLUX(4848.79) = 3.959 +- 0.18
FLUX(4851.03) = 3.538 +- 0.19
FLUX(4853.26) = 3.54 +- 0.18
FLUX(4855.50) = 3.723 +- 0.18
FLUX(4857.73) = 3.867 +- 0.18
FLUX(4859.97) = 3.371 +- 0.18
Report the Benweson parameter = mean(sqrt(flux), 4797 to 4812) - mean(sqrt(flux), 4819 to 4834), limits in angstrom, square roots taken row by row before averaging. 0.04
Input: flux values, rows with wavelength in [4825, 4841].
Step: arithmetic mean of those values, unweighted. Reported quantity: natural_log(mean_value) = 1.34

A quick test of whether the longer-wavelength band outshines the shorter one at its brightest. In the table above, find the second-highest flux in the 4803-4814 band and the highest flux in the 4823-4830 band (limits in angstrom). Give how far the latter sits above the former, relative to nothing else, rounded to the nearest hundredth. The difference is -0.33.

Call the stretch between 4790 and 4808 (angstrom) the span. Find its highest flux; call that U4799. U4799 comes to 4.188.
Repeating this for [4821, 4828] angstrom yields 3.913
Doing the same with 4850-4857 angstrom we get 3.723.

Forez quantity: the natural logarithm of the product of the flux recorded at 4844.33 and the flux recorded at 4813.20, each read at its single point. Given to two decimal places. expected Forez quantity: 2.71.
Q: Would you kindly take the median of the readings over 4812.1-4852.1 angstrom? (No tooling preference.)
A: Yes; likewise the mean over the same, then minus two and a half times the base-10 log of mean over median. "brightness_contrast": 0.0052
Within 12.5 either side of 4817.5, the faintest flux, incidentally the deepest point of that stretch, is 3.688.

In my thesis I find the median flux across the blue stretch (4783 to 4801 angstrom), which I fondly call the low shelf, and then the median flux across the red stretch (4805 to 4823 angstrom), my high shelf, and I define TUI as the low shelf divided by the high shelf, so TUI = 0.98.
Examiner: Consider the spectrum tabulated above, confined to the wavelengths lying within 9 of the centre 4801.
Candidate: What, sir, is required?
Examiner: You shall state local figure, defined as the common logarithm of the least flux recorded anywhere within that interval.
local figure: 0.580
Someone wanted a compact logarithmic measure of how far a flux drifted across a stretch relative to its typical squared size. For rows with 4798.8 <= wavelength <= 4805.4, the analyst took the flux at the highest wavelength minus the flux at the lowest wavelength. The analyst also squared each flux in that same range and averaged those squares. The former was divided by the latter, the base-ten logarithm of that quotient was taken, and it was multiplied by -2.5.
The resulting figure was 6.5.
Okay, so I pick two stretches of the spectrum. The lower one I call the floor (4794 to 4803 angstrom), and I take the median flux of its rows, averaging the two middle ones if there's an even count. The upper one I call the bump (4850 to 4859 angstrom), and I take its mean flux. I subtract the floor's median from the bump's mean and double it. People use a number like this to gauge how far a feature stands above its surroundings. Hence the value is -0.59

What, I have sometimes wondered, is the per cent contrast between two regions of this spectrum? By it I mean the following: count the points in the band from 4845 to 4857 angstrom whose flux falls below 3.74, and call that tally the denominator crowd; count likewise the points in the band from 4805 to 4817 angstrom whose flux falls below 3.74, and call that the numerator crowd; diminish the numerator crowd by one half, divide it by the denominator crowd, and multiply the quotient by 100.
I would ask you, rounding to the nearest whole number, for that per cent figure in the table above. 17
